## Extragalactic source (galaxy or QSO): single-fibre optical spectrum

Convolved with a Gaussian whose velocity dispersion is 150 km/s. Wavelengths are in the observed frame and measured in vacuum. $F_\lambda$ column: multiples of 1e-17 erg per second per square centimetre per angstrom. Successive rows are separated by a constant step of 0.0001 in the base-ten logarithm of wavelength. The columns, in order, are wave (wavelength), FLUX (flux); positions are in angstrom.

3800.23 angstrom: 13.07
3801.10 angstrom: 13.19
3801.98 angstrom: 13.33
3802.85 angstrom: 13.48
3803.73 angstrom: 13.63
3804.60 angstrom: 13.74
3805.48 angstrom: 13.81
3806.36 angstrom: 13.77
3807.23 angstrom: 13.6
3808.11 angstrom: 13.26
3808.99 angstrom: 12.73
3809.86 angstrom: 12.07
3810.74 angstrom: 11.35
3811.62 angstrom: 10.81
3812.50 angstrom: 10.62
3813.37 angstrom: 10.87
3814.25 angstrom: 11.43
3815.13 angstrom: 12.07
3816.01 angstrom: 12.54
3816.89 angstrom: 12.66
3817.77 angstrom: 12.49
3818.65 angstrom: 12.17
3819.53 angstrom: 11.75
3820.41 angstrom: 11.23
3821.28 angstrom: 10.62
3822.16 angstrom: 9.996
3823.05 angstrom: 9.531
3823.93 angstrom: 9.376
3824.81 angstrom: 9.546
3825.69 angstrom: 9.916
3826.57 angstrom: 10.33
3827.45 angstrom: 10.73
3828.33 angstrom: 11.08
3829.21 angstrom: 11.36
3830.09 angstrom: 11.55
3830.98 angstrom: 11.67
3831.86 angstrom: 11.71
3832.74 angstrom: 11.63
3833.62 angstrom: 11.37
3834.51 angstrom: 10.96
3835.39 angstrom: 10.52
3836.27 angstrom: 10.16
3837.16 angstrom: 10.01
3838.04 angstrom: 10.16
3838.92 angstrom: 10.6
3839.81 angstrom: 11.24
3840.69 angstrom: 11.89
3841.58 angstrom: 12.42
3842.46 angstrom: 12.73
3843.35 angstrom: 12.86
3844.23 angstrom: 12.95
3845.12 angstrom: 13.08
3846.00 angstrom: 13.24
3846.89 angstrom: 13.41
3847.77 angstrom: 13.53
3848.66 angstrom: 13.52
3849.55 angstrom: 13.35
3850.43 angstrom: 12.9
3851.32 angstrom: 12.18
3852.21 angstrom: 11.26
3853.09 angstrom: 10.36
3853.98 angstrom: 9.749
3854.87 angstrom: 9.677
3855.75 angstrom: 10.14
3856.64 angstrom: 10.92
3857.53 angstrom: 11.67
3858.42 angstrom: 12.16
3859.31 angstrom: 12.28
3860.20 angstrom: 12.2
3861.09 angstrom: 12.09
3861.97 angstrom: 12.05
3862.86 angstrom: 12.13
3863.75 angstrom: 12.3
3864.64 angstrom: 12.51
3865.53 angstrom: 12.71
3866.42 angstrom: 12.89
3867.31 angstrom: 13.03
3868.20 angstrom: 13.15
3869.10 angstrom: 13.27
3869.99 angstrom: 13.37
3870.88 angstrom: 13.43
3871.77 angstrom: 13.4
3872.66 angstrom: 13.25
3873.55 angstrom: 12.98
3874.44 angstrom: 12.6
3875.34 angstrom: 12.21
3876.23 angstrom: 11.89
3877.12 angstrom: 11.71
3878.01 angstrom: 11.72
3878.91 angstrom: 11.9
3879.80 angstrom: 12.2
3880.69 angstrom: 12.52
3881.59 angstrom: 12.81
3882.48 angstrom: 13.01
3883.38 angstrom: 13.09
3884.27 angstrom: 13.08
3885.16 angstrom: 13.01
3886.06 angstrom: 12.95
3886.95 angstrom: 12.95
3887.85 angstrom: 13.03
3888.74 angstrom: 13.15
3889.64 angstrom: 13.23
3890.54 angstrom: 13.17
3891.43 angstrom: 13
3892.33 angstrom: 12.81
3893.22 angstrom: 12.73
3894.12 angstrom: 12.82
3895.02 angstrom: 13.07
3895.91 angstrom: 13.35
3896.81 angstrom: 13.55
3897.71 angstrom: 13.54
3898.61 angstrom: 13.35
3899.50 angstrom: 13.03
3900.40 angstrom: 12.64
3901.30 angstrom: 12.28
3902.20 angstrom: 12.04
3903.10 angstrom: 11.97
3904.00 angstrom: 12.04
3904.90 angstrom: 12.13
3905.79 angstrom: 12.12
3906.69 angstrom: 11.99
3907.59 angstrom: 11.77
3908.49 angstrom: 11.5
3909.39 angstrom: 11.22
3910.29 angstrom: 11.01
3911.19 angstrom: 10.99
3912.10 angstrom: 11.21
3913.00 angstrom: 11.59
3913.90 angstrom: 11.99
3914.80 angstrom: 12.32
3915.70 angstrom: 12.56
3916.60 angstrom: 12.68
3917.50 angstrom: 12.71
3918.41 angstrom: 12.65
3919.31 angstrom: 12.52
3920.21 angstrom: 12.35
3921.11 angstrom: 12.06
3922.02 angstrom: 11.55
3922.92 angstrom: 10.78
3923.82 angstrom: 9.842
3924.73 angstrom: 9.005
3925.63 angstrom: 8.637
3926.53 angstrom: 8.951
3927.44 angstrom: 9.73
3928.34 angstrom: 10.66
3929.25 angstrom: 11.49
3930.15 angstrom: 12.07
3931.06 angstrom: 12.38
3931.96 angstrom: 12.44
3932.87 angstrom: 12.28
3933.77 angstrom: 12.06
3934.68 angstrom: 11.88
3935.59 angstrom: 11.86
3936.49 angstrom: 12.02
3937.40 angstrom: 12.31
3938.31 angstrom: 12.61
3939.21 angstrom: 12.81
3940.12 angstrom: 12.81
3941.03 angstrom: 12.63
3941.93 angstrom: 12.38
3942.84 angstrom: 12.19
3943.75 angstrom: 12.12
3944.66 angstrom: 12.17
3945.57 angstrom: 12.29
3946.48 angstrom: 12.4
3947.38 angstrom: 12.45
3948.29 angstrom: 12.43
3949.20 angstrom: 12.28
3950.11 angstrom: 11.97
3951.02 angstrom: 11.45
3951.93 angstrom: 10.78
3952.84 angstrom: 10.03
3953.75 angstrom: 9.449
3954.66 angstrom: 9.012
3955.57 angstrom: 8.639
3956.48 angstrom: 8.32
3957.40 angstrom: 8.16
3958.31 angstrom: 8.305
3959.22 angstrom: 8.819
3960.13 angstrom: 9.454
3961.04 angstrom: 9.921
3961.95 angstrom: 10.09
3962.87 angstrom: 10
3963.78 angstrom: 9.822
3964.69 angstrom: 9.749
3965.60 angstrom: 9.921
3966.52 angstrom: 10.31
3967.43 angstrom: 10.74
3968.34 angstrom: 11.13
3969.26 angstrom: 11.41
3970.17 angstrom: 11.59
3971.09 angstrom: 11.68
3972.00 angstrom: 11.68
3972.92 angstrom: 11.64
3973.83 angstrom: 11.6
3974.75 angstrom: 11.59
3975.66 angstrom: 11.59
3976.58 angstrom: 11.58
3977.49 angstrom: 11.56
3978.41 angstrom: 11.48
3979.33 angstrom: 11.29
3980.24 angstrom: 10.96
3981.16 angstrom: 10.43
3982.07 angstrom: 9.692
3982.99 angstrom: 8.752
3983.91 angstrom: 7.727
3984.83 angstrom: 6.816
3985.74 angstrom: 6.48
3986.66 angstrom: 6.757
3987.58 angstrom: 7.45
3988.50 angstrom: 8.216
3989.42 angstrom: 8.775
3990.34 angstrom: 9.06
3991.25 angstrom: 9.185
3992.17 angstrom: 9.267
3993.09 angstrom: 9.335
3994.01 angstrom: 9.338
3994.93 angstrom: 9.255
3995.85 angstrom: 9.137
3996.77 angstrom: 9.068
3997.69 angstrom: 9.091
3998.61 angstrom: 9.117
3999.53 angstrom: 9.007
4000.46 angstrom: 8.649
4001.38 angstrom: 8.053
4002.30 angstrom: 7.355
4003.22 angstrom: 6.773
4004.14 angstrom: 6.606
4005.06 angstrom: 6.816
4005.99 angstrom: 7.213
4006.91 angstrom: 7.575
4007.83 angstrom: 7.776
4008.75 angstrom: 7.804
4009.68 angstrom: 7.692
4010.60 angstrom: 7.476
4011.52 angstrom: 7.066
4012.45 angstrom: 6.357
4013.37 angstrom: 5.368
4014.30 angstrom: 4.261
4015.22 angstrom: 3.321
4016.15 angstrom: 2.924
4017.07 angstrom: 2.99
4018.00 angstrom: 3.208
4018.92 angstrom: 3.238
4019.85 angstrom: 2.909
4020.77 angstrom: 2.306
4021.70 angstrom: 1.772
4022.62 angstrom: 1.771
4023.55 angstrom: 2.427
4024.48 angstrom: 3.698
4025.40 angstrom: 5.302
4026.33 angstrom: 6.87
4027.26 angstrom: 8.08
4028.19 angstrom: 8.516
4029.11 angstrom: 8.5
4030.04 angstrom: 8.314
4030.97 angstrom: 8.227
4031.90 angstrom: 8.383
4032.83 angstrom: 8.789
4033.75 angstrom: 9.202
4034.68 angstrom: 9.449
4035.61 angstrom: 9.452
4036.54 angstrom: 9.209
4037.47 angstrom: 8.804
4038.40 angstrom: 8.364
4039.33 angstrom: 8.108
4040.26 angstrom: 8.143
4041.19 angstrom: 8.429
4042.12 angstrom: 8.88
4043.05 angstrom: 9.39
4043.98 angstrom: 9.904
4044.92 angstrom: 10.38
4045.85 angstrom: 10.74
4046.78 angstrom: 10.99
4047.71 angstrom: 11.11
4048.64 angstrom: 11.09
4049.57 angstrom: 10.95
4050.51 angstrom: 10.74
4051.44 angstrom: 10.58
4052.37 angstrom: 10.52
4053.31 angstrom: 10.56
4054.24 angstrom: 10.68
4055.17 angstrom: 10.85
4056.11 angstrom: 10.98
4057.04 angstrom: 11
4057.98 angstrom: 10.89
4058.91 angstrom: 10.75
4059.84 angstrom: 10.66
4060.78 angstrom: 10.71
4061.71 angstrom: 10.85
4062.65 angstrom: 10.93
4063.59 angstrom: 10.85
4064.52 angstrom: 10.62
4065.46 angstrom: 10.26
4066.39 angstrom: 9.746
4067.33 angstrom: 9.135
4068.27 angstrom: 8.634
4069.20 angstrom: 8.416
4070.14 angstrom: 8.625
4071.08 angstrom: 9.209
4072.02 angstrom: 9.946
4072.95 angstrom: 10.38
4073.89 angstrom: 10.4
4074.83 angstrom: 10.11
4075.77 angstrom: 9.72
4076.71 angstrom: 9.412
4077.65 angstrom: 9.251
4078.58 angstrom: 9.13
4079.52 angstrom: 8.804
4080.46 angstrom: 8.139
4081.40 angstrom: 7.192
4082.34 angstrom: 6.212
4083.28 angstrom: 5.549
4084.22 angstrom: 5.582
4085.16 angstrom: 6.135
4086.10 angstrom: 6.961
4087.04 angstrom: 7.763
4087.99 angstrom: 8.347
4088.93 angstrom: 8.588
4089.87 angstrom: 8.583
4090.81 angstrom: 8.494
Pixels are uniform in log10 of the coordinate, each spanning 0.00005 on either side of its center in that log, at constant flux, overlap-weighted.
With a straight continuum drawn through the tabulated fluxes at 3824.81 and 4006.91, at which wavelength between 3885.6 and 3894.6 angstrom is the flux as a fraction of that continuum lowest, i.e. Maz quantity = 3893.22 angstrom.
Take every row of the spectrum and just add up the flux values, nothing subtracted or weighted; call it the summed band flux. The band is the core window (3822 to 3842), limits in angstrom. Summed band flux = 248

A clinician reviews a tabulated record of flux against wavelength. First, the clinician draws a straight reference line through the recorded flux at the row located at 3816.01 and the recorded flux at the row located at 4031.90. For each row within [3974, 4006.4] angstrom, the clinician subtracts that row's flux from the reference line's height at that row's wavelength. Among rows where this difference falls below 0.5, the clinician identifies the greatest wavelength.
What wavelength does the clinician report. 4000.46 angstrom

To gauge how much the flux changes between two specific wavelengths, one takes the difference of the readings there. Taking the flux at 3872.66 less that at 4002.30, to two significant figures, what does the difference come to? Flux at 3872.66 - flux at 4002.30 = 5.9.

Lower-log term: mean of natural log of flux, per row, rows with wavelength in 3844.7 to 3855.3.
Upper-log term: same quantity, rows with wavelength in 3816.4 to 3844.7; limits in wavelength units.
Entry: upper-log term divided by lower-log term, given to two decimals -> 0.97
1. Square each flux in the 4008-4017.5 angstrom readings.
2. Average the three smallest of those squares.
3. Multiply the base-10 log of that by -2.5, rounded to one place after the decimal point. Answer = -2.4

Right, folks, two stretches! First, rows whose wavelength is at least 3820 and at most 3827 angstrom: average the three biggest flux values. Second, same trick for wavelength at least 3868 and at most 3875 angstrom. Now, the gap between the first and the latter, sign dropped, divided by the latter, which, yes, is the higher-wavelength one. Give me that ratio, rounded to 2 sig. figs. 0.20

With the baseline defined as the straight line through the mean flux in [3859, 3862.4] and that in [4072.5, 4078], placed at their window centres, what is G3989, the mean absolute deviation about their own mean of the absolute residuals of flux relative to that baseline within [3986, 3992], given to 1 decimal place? 0.8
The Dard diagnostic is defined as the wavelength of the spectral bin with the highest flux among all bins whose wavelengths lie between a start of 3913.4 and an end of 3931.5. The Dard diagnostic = 3917.50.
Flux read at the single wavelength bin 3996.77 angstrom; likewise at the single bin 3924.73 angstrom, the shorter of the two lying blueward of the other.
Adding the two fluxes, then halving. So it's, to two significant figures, 9.0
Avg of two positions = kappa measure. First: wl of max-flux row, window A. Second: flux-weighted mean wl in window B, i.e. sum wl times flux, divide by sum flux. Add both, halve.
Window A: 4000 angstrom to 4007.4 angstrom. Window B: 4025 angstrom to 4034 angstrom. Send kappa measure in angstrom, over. 4015.2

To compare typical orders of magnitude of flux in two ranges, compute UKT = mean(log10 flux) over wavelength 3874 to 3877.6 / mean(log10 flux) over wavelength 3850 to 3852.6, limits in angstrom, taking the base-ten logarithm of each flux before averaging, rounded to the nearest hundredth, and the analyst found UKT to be 1.00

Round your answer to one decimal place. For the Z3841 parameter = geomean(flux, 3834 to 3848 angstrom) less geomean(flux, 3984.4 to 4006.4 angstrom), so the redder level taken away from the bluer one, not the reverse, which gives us 3.7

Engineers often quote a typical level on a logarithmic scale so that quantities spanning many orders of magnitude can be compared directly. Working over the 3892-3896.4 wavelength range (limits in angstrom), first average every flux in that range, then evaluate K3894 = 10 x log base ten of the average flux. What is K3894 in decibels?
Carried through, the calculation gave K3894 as 11.1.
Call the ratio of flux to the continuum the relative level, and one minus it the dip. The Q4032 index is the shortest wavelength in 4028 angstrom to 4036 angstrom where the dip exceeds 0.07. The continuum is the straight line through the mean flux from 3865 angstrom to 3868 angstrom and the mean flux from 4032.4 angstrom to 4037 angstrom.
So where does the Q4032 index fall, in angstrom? 4028.19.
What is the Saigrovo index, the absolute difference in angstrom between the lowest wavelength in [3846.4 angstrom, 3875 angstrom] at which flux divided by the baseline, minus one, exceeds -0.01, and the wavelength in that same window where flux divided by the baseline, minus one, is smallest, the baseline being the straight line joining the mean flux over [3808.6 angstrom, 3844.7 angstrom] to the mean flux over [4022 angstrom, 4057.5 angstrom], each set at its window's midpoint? 8.0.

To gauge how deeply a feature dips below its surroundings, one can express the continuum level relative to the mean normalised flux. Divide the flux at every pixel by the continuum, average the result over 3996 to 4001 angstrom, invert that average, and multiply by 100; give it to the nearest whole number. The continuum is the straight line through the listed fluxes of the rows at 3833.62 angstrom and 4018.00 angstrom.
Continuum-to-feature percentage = 45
